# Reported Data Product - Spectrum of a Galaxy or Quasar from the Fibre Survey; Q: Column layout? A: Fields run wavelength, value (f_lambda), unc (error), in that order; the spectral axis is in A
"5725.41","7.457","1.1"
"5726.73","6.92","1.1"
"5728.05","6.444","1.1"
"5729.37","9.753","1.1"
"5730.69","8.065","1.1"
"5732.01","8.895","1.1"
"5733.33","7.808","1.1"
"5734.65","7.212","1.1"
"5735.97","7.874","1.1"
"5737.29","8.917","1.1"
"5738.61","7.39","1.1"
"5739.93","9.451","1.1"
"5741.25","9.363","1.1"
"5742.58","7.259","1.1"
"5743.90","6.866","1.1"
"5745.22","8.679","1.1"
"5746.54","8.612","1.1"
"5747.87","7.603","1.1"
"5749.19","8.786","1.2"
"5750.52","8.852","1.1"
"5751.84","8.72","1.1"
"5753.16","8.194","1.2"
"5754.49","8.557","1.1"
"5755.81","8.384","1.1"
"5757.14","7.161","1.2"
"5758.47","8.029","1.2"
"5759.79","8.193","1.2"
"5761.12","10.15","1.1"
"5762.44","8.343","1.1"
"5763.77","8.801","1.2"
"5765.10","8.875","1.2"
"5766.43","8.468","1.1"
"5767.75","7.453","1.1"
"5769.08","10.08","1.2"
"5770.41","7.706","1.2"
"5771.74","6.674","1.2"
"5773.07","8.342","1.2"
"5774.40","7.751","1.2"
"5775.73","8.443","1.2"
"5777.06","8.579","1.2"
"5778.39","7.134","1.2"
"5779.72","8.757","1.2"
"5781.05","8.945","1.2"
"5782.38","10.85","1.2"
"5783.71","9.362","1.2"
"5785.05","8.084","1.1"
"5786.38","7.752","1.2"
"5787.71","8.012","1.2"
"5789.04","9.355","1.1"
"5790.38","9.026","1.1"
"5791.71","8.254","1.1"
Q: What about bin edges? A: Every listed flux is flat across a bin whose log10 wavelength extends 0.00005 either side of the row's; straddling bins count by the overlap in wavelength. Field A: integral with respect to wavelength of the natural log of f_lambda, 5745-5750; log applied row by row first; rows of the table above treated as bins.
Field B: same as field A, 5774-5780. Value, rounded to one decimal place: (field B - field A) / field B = 0.2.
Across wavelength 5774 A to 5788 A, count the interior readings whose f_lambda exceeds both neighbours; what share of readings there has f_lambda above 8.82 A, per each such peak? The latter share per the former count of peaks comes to 0.14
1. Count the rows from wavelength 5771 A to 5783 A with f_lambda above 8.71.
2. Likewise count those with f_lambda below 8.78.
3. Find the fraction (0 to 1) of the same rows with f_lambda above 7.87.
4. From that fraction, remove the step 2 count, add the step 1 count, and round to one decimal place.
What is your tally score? -3.3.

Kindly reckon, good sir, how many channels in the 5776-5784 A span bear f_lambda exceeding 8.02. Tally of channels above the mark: 5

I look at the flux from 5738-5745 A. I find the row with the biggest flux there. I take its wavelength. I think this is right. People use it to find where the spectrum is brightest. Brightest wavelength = 5739.93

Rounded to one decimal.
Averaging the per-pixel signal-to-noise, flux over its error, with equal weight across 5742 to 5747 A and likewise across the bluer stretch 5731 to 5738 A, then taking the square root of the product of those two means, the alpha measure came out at 7.3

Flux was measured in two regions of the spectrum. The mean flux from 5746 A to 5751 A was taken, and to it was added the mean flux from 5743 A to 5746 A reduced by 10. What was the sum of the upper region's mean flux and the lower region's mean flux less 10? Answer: 6.2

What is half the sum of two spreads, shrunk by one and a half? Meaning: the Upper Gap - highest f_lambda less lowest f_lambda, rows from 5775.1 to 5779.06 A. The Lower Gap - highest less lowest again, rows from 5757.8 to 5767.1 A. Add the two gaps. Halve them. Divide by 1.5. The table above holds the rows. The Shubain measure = 1.19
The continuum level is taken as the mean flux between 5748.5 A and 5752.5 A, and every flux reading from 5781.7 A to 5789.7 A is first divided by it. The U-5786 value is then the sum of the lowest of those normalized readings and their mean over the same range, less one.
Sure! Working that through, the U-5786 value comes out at 0.90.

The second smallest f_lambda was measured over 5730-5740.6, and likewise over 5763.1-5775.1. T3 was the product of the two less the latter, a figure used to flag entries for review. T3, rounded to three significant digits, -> 47.6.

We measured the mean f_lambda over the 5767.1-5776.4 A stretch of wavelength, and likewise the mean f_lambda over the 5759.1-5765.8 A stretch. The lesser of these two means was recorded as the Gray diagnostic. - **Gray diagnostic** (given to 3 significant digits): 8.06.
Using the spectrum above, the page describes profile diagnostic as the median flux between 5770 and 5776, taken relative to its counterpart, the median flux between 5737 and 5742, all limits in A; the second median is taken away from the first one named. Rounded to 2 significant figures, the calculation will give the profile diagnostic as -1.4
